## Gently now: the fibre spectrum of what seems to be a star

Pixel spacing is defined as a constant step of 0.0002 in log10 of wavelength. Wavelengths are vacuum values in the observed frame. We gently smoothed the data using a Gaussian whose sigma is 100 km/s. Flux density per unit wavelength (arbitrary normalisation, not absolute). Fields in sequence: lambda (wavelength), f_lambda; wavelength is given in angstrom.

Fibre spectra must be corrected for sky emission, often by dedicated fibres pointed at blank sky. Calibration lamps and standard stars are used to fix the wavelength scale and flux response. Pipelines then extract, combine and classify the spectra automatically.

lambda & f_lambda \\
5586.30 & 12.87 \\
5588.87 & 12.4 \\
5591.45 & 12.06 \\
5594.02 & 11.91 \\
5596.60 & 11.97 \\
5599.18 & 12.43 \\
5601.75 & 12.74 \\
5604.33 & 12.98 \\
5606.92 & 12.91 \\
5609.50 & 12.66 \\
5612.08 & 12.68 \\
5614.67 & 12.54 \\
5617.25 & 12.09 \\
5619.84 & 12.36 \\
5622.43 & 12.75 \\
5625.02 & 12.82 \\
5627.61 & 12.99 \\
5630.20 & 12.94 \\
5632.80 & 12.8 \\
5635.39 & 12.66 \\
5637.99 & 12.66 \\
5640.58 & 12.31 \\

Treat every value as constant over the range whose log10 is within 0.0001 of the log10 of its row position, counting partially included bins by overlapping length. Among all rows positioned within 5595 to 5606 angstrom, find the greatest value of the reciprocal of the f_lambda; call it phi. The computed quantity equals 0.0835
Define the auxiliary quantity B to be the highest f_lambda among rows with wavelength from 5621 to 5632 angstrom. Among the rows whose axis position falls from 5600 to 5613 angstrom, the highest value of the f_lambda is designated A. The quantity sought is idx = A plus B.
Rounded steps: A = 12.98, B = 12.99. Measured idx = 26.0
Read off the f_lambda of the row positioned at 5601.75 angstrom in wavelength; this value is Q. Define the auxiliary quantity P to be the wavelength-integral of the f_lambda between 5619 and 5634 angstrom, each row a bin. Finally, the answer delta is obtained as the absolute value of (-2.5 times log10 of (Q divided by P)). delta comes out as 2.94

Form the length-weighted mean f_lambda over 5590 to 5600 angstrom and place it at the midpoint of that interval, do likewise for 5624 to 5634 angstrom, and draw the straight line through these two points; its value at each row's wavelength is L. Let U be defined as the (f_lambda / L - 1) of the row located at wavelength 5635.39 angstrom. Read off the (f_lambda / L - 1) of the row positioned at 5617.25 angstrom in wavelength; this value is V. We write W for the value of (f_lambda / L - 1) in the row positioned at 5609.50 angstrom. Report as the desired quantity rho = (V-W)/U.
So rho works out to 2.1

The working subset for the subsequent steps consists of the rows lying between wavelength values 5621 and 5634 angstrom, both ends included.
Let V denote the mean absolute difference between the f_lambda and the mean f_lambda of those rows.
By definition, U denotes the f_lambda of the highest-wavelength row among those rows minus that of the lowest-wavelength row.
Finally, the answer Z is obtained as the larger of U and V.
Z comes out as 0.08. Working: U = 0.05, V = 0.08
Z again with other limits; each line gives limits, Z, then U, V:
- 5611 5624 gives 0.21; 0.07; 0.21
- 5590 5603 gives 0.68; 0.68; 0.29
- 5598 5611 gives 0.23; 0.23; 0.16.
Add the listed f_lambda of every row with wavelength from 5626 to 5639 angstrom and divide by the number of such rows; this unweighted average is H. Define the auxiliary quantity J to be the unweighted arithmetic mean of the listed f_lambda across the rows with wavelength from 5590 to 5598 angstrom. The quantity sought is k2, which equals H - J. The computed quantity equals 0.8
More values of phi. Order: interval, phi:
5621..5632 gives 0.0784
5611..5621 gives 0.0827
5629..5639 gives 0.0790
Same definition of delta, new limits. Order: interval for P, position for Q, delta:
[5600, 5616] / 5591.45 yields 3.07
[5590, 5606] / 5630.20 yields 2.96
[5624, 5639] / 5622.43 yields 2.95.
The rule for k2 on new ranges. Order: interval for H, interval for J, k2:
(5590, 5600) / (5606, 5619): -0.5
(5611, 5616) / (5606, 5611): -0.2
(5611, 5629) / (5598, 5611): -0.1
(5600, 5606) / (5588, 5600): 0.7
